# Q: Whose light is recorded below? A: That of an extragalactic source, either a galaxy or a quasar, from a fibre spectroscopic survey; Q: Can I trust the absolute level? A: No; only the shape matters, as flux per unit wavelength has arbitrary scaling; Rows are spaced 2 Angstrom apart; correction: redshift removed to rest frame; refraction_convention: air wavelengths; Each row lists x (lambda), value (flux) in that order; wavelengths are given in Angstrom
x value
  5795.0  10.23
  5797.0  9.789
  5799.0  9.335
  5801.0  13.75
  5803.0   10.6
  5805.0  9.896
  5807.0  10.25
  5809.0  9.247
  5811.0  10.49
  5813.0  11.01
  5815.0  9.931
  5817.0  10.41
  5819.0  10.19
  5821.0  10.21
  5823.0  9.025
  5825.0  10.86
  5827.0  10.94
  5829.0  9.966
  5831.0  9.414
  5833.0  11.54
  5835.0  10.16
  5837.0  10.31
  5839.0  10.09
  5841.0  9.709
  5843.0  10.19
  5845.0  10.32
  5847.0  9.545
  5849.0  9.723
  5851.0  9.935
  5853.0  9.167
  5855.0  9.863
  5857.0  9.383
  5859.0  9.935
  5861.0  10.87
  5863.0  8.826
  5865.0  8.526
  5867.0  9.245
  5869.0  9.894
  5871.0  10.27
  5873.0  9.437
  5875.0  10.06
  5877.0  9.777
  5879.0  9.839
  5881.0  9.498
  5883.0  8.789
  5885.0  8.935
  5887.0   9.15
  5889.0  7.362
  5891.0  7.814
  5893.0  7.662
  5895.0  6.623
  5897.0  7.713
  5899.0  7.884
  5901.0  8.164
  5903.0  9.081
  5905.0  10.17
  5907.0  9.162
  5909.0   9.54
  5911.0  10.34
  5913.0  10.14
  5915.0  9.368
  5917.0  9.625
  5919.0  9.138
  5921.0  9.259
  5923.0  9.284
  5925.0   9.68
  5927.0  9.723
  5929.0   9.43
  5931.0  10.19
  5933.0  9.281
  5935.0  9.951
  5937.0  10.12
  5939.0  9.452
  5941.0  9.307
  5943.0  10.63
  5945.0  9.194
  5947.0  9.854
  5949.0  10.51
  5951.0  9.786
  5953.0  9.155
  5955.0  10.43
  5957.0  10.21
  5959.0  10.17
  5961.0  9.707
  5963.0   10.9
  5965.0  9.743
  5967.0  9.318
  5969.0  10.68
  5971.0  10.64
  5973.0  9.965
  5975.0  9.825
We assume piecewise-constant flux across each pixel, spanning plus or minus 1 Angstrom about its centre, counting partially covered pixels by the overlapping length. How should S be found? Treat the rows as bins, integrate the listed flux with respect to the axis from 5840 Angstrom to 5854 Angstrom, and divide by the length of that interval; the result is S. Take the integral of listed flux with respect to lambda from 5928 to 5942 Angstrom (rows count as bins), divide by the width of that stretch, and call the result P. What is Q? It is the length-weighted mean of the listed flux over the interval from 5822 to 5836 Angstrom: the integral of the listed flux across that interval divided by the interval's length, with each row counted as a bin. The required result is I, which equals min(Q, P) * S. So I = 95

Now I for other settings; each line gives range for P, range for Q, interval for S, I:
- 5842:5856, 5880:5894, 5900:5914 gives 80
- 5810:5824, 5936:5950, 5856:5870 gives 94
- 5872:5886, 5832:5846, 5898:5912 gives 87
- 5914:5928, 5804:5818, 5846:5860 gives 91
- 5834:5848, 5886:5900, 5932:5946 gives 75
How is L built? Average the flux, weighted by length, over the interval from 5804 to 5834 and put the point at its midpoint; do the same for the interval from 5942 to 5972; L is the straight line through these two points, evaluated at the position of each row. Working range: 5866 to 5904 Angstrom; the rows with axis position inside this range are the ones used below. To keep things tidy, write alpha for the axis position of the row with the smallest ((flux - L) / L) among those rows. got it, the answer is 5895.0 Angstrom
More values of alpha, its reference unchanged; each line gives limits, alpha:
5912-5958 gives 5919.0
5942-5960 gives 5953.0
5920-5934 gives 5921.0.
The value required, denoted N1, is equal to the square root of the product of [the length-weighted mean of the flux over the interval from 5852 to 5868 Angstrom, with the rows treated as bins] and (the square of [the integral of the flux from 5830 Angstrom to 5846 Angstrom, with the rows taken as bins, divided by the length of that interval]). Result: 31.5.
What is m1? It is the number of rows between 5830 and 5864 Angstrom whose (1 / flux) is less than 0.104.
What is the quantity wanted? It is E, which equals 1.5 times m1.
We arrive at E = 18.0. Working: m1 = 12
